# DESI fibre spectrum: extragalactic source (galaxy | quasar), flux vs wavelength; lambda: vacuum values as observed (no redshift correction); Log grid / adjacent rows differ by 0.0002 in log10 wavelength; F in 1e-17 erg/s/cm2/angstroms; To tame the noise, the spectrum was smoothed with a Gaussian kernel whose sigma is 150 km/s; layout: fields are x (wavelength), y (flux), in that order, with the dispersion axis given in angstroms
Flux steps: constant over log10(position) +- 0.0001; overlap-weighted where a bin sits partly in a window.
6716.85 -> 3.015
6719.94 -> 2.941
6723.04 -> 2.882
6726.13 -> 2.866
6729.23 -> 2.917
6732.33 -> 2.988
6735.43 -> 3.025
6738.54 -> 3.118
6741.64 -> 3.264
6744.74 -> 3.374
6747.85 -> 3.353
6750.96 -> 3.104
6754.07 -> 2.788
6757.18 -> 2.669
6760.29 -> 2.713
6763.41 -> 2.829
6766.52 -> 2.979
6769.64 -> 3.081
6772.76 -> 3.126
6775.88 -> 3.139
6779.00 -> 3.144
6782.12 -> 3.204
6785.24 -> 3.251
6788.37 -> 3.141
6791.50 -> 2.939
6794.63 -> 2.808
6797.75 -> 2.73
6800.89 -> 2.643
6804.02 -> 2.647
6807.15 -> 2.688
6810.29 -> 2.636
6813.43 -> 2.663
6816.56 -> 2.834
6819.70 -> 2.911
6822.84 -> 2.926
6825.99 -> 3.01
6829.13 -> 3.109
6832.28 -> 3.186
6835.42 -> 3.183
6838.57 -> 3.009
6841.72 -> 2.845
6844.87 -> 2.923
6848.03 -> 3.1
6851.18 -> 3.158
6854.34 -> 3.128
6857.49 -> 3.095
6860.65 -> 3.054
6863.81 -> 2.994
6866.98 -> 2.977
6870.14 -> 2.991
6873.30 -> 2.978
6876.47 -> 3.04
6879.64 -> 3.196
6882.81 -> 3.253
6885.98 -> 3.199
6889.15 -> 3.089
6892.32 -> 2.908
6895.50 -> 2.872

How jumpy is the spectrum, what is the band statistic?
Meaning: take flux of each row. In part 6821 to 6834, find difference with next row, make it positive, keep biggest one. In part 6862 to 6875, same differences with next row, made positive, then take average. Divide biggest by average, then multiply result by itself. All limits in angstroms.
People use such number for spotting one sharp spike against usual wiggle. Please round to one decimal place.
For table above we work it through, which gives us 45.6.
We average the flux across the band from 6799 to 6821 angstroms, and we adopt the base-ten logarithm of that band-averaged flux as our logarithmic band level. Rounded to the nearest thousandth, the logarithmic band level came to 0.434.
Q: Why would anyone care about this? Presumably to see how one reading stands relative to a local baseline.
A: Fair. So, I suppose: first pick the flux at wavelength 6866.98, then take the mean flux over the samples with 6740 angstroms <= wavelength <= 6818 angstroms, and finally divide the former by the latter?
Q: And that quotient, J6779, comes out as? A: 1.01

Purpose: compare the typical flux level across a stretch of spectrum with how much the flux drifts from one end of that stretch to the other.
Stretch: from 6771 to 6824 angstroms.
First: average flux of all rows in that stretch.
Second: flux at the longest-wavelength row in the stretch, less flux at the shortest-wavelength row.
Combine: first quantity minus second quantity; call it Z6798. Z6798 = 3.11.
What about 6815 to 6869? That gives 2.88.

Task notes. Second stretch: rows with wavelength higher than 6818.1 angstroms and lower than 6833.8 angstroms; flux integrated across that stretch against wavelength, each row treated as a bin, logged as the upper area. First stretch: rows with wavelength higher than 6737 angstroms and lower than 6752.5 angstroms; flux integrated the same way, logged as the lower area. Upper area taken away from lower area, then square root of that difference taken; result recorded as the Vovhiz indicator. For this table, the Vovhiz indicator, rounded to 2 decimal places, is 1.66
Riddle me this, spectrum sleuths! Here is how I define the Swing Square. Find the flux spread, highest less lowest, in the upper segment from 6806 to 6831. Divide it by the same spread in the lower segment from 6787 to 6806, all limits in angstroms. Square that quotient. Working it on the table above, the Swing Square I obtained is 0.9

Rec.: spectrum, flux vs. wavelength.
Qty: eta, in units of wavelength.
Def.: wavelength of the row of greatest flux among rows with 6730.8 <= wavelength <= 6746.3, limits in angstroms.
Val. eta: 6744.74 angstroms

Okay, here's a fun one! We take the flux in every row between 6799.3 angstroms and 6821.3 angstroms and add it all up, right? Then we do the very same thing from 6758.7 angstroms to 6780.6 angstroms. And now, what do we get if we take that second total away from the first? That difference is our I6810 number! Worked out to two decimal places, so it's -1.99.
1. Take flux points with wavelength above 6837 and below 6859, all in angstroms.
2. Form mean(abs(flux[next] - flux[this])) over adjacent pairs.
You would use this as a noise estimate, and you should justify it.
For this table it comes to 0.090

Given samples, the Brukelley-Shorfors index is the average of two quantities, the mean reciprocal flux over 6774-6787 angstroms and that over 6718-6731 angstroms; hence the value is 0.329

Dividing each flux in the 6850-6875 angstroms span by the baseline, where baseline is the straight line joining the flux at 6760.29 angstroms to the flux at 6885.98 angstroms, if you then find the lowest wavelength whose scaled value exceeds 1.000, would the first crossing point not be 6851.18 angstroms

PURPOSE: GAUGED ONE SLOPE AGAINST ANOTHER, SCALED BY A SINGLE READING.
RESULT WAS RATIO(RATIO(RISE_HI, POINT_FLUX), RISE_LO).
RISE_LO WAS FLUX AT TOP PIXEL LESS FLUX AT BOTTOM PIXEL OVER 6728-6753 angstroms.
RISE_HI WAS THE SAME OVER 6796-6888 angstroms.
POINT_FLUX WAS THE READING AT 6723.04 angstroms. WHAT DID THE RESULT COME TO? 0.9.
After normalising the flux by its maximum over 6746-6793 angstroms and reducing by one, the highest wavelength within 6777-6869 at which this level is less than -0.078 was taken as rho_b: 6866.98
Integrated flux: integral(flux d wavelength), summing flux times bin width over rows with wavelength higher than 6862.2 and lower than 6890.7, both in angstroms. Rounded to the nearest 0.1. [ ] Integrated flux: 87.8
